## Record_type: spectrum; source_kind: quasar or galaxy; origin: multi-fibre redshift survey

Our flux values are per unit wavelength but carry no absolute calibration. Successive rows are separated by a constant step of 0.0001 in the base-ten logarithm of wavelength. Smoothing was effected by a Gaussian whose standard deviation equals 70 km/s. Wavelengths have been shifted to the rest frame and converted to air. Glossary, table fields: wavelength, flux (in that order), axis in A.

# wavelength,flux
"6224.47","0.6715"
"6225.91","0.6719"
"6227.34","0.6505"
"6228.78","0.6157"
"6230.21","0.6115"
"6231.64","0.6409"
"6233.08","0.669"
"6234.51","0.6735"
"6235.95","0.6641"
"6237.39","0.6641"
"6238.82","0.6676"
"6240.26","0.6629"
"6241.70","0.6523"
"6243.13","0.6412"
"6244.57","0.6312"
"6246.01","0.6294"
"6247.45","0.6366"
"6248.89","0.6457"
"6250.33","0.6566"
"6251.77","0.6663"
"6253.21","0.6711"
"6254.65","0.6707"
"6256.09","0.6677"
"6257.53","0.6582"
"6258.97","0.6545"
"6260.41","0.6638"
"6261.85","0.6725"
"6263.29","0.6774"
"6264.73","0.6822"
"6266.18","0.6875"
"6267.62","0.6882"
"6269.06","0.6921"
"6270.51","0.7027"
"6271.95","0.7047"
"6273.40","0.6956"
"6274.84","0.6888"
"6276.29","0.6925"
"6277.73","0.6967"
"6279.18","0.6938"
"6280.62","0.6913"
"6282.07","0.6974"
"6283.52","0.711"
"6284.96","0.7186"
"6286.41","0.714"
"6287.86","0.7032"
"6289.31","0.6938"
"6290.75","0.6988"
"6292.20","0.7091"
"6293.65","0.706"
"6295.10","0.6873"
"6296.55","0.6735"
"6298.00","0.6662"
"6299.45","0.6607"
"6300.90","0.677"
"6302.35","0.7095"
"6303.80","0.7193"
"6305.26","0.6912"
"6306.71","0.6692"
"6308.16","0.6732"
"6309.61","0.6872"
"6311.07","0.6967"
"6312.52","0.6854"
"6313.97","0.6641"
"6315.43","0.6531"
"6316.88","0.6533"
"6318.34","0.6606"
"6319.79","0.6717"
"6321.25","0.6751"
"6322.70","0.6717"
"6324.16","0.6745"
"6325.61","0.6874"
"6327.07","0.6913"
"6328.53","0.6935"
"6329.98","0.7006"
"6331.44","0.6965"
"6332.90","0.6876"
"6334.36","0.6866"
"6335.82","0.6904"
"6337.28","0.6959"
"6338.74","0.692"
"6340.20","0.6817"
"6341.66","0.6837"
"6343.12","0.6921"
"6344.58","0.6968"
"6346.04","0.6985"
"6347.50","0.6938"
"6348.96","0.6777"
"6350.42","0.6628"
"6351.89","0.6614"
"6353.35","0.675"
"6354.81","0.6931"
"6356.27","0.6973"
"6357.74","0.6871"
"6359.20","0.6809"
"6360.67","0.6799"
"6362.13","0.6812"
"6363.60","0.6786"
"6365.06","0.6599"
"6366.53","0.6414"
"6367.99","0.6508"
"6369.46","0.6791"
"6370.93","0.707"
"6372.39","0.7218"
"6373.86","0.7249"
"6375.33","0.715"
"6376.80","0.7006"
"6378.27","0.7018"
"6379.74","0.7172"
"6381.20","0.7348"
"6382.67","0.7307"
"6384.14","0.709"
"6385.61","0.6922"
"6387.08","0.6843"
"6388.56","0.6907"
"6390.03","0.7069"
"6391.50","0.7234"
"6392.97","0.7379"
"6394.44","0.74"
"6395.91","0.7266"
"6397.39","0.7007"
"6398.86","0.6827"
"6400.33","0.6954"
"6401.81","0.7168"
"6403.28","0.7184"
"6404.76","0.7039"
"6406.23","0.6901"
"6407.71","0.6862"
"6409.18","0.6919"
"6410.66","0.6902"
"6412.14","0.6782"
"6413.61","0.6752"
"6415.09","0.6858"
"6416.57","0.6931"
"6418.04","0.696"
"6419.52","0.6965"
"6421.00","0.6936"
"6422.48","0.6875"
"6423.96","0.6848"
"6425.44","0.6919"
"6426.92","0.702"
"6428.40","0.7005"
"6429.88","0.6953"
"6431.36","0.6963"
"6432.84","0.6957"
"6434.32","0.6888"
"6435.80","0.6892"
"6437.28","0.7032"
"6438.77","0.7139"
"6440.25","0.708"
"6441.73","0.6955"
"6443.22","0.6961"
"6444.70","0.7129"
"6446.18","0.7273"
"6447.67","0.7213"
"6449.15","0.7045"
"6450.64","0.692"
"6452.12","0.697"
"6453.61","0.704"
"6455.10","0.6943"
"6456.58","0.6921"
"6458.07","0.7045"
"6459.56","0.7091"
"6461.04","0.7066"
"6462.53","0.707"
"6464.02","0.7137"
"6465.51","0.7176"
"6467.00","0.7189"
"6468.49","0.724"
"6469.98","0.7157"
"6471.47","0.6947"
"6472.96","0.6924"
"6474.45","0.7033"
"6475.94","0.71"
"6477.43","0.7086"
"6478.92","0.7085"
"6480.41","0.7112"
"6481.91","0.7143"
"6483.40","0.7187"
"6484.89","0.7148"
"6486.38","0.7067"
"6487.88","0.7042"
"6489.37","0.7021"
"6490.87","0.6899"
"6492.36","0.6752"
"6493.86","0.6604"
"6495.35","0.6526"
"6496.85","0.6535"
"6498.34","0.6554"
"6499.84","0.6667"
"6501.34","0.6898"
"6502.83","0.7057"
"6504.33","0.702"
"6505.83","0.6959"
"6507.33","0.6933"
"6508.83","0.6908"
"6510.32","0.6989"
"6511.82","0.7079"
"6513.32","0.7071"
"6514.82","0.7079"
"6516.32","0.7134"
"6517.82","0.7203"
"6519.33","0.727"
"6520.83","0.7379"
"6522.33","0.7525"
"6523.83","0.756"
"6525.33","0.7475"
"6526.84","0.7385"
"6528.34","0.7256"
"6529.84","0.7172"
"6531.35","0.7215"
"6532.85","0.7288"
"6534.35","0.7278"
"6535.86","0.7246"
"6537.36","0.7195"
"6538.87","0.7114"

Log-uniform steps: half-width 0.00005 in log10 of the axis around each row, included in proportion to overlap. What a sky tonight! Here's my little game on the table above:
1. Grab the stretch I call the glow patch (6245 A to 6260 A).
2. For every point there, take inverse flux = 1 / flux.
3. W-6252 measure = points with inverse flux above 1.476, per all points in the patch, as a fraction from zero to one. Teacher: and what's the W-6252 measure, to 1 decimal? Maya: 1.0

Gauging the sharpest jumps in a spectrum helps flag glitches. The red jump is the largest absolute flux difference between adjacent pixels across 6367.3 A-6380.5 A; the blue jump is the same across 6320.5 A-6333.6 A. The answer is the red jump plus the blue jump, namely 0.041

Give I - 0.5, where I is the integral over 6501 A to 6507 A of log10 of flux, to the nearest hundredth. -1.43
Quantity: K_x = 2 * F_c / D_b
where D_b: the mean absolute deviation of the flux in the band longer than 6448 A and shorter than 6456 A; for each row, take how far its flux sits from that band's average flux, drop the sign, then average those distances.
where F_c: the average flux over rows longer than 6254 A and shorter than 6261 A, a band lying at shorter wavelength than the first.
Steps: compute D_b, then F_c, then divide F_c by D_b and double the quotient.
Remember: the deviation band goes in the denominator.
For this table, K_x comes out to 281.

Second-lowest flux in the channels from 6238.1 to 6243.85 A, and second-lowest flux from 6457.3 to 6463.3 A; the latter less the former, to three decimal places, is 0.054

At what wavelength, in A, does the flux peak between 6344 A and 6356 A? 6346.04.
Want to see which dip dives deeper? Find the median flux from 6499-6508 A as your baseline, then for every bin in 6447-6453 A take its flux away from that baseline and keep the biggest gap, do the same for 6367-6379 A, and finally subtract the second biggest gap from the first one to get -0.041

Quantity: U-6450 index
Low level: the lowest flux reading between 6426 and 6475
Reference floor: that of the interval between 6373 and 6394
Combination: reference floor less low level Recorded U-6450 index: 0.00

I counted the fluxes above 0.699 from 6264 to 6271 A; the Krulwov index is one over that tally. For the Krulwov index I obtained 1.0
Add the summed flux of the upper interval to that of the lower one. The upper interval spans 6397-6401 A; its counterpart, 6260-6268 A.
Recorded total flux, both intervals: 6.2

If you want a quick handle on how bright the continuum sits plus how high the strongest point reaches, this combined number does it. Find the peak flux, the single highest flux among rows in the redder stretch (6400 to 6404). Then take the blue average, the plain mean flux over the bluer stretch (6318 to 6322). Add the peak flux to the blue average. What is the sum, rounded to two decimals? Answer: 1.39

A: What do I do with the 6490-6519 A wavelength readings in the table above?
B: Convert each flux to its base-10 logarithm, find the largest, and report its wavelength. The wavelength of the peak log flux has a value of 6517.82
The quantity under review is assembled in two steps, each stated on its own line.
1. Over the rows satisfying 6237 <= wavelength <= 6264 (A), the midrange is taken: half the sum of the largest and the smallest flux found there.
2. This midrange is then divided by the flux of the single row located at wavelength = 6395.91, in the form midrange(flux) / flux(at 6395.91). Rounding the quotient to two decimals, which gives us 0.90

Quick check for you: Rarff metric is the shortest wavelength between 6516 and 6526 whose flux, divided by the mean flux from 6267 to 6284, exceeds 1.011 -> 6516.32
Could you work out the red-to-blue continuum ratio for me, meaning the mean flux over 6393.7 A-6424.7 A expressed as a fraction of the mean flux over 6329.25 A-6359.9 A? 1.01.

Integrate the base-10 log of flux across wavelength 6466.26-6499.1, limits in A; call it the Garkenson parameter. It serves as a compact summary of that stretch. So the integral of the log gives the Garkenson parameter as -5.2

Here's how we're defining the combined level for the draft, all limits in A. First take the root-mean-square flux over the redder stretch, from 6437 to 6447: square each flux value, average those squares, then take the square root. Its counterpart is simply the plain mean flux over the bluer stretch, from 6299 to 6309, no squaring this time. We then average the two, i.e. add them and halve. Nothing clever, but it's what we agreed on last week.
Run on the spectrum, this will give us 0.697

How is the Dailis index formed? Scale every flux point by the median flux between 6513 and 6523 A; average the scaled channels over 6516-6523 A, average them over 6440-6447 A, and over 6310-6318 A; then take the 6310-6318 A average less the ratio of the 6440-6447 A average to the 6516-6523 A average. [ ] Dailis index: -0.04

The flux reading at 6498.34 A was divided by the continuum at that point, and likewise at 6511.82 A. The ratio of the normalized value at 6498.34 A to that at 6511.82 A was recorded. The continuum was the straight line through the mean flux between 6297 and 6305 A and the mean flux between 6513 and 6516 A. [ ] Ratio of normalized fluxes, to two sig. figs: 0.93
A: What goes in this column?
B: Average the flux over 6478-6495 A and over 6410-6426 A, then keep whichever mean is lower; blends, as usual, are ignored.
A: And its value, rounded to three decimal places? 0.688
